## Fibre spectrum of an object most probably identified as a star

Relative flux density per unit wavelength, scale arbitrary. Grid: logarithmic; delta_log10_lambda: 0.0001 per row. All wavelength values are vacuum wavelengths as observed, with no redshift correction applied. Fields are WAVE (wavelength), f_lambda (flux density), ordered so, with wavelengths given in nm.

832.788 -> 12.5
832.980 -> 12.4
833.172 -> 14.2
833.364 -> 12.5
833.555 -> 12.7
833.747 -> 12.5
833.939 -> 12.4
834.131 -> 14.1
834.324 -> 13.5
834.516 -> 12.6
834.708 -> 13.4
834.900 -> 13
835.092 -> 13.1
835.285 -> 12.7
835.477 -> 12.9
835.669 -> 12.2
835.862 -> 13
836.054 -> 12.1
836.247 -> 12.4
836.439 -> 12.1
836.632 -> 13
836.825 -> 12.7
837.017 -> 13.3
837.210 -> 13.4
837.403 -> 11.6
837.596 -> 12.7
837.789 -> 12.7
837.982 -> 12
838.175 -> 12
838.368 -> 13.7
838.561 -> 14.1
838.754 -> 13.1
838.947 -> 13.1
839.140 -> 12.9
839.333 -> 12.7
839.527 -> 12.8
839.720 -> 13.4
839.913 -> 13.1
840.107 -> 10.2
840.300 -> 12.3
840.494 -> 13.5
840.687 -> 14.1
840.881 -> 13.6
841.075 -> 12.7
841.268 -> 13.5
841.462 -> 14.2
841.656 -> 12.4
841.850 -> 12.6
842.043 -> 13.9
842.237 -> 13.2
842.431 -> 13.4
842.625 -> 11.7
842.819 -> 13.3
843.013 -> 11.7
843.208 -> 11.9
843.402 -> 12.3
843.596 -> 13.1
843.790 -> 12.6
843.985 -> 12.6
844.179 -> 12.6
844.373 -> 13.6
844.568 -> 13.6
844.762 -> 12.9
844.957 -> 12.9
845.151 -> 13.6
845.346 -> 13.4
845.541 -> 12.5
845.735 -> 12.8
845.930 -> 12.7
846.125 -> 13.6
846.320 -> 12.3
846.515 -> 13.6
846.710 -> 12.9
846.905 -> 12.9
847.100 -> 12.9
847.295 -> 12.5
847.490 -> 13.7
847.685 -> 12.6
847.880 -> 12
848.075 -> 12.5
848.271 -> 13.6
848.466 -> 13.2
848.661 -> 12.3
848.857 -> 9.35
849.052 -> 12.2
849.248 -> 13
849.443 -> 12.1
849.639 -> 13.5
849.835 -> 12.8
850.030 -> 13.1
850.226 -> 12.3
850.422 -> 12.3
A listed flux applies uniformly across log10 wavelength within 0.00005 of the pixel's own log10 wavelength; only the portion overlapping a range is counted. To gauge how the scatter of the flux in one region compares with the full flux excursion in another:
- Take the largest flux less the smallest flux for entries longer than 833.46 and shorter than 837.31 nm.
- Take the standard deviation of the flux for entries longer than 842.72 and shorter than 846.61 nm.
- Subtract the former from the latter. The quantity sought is -1.4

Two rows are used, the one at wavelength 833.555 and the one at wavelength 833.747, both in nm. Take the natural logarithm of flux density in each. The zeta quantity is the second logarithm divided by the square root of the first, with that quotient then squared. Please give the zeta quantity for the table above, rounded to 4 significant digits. 2.510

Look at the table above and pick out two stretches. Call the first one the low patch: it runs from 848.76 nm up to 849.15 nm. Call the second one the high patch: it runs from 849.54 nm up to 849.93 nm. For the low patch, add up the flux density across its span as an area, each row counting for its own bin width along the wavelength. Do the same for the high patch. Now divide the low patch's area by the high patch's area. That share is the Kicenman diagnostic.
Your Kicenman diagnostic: 0.8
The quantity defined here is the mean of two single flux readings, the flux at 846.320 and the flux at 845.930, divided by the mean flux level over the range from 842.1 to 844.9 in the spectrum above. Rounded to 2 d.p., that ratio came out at 0.98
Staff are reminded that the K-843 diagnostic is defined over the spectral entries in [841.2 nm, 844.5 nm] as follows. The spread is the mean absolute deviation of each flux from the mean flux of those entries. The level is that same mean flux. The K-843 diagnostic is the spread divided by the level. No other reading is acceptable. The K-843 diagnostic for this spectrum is 0.0488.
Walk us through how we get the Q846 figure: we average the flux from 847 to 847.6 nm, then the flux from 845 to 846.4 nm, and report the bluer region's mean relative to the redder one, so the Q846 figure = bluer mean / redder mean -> 1.00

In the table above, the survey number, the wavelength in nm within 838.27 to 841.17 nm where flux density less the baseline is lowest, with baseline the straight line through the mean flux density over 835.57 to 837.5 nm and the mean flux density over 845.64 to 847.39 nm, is 840.107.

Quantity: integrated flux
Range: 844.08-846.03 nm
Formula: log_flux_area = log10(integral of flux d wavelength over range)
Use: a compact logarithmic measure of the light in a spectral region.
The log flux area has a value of 1.41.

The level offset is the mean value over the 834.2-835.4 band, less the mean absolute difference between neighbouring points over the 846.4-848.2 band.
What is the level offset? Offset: 12.5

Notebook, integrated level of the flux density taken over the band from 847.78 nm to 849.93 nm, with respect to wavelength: 26.7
